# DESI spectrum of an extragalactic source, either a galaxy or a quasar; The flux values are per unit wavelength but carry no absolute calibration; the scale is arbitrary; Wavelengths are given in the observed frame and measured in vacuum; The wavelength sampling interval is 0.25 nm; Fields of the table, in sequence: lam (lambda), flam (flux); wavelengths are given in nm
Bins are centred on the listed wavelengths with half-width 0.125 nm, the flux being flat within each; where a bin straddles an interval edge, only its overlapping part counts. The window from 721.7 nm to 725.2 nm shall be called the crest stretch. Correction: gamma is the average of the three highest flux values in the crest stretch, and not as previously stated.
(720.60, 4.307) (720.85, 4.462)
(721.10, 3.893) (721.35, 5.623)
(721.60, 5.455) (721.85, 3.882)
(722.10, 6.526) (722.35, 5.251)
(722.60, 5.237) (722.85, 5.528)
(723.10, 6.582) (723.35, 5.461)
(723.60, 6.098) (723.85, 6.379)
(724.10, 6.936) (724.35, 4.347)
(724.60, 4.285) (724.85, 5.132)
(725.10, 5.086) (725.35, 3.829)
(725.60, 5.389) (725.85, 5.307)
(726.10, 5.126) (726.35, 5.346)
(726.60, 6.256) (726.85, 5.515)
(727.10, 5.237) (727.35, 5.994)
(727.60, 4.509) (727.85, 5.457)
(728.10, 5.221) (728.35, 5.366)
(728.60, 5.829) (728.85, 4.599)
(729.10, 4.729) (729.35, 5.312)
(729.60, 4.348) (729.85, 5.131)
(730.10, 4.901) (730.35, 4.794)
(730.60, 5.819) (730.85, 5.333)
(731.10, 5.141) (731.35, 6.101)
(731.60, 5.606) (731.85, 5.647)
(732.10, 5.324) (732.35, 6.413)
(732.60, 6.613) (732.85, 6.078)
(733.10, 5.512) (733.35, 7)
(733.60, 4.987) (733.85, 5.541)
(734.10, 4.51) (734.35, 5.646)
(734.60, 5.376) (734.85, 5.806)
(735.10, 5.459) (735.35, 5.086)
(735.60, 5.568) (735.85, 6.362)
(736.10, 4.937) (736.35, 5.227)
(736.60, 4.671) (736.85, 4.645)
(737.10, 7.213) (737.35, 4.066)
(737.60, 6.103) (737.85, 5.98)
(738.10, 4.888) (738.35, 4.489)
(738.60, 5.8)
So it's 6.7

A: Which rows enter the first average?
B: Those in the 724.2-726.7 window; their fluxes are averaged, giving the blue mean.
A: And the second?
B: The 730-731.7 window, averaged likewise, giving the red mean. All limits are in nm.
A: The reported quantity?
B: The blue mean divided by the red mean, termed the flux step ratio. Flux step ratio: 0.93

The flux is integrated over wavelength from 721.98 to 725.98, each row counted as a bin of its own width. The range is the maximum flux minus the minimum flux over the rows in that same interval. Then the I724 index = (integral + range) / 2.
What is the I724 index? 12.5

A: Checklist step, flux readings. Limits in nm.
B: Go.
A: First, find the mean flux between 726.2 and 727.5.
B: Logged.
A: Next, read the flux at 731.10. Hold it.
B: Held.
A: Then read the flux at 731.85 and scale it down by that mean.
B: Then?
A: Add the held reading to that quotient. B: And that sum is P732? 6.14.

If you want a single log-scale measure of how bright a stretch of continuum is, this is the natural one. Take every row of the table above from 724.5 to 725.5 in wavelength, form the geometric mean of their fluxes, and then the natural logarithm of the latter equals 1.51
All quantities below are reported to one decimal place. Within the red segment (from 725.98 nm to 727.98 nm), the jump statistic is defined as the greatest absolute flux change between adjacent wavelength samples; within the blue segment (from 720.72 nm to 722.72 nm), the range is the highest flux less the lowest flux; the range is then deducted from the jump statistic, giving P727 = -1.2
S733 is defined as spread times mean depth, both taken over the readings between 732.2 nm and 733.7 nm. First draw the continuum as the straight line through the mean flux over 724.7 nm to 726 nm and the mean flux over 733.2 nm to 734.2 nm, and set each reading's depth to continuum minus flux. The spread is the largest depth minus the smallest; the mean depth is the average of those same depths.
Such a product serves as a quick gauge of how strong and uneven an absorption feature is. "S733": -1.3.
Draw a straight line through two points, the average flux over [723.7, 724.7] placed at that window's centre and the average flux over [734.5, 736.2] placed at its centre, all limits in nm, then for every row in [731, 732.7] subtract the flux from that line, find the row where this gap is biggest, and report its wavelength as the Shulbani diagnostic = 731.10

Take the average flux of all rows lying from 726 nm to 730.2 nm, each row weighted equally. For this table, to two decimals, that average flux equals 5.23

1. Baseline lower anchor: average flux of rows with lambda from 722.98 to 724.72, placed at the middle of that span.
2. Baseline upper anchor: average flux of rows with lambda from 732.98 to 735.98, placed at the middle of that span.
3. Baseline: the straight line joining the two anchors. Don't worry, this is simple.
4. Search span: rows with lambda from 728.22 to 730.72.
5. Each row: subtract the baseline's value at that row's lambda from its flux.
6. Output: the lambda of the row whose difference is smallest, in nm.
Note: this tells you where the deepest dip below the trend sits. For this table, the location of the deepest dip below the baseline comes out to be 729.60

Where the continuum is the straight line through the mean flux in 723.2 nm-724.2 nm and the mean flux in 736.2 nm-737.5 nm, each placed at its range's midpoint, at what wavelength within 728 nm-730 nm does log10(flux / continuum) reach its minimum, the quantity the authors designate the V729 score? 729.60 nm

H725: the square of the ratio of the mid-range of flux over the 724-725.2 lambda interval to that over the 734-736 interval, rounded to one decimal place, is 1.1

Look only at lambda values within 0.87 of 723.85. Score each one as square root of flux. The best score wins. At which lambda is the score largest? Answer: 724.10 nm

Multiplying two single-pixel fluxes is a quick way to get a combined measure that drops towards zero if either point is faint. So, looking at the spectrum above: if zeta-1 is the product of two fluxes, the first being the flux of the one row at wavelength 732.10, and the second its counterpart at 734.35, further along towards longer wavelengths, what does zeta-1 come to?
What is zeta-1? 30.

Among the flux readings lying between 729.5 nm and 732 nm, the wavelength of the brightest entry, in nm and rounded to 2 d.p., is 731.35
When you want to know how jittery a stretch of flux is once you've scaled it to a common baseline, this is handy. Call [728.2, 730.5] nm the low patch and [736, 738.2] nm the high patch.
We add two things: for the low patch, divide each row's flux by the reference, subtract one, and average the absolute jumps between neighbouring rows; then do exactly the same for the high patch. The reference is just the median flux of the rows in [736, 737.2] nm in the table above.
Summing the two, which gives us 0.36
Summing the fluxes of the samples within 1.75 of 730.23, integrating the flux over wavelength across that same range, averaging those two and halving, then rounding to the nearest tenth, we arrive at 22.9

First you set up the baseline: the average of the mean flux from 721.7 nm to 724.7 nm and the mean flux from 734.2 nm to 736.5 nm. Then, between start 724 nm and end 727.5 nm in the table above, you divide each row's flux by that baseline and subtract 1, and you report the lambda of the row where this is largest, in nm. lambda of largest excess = 724.10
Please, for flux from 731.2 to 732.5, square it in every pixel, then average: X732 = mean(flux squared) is 34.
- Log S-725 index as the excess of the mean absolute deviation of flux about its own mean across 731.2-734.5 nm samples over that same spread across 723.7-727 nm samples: -0.1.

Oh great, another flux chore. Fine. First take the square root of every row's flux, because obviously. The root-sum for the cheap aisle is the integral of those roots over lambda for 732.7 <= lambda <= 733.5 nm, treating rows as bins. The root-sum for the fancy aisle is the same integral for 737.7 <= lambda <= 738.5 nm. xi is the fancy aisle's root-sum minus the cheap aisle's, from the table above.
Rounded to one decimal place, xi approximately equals -0.2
